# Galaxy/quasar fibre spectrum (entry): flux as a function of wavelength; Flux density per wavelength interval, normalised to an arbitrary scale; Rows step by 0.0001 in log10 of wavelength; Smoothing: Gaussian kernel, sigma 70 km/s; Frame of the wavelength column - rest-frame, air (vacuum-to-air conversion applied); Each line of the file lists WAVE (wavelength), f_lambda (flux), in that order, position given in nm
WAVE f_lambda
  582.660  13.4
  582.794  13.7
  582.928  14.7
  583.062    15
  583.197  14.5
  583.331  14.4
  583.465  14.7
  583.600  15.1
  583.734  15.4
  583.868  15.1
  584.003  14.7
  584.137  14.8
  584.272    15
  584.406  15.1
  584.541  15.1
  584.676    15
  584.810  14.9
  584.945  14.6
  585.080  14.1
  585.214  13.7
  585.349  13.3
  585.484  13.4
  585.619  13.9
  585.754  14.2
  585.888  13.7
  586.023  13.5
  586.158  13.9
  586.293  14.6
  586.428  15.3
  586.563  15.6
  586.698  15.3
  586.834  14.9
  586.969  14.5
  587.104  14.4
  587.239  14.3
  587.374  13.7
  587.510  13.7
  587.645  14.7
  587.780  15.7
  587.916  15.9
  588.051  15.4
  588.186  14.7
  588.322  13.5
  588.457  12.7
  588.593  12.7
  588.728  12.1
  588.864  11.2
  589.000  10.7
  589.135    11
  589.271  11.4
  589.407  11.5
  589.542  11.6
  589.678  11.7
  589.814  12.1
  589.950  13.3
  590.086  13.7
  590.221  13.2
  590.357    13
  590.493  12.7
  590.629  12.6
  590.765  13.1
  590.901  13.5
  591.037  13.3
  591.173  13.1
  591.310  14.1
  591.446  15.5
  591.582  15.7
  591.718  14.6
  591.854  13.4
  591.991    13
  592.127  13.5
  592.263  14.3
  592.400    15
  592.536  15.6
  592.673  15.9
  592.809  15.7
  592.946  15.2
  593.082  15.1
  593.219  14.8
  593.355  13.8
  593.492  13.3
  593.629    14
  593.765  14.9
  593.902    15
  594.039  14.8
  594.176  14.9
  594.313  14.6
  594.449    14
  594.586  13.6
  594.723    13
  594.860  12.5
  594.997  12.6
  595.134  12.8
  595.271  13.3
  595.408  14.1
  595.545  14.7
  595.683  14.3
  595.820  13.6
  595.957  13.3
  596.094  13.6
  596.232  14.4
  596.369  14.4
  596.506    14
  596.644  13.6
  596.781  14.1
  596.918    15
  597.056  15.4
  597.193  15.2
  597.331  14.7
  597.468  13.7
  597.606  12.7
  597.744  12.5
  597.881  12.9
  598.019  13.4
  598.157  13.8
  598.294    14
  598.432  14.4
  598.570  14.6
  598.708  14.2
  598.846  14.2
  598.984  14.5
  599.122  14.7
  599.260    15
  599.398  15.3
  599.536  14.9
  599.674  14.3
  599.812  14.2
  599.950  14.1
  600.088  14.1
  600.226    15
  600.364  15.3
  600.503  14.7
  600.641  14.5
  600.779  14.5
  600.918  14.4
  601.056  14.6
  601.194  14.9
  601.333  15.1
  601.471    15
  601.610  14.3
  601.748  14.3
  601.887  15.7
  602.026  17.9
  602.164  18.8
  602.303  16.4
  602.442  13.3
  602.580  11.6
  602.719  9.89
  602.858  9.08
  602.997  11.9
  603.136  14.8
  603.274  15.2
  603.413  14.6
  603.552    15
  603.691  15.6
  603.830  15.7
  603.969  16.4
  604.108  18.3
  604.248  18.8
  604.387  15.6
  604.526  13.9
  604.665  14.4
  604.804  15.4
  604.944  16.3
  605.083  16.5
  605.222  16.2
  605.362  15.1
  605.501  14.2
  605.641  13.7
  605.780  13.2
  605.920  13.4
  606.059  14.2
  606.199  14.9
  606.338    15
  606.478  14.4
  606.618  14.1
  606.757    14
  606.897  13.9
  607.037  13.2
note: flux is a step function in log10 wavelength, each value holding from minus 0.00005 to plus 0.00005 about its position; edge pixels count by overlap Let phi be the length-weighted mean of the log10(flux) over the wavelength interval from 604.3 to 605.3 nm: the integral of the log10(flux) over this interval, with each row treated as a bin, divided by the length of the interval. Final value 1.19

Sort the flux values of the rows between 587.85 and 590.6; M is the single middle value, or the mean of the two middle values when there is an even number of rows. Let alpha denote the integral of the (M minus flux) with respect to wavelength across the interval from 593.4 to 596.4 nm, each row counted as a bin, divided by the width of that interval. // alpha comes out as -1.2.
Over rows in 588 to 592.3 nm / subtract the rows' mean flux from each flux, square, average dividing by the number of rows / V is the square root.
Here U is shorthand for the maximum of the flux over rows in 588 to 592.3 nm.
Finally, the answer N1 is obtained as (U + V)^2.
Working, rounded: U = 15.7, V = 1.28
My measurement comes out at 288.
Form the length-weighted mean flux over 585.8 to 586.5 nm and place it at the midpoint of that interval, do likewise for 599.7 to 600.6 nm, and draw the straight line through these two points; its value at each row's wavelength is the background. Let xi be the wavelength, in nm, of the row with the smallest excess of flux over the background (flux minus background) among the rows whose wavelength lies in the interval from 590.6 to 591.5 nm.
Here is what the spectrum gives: 590.629 nm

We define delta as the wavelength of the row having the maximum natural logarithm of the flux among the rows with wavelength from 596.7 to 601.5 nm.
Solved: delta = 597.056 nm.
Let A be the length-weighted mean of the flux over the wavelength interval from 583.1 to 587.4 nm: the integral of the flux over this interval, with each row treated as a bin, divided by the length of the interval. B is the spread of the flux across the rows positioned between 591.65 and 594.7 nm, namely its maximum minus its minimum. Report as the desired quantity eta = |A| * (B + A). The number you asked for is 253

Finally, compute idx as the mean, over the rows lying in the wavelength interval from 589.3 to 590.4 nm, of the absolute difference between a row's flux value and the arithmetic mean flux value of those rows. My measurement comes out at 0.8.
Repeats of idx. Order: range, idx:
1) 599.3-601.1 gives 0.3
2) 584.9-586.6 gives 0.6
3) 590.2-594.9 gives 0.9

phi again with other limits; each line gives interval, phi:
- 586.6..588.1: 1.17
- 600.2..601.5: 1.17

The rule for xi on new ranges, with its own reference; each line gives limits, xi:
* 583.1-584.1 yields 583.331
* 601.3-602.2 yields 601.748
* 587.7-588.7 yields 588.593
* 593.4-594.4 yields 593.492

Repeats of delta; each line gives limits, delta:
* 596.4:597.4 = 597.056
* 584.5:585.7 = 584.541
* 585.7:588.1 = 587.916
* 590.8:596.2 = 592.673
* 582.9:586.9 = 586.563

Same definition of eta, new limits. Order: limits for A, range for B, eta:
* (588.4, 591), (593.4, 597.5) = 187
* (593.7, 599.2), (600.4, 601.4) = 206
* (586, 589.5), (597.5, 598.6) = 217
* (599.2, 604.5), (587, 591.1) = 296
